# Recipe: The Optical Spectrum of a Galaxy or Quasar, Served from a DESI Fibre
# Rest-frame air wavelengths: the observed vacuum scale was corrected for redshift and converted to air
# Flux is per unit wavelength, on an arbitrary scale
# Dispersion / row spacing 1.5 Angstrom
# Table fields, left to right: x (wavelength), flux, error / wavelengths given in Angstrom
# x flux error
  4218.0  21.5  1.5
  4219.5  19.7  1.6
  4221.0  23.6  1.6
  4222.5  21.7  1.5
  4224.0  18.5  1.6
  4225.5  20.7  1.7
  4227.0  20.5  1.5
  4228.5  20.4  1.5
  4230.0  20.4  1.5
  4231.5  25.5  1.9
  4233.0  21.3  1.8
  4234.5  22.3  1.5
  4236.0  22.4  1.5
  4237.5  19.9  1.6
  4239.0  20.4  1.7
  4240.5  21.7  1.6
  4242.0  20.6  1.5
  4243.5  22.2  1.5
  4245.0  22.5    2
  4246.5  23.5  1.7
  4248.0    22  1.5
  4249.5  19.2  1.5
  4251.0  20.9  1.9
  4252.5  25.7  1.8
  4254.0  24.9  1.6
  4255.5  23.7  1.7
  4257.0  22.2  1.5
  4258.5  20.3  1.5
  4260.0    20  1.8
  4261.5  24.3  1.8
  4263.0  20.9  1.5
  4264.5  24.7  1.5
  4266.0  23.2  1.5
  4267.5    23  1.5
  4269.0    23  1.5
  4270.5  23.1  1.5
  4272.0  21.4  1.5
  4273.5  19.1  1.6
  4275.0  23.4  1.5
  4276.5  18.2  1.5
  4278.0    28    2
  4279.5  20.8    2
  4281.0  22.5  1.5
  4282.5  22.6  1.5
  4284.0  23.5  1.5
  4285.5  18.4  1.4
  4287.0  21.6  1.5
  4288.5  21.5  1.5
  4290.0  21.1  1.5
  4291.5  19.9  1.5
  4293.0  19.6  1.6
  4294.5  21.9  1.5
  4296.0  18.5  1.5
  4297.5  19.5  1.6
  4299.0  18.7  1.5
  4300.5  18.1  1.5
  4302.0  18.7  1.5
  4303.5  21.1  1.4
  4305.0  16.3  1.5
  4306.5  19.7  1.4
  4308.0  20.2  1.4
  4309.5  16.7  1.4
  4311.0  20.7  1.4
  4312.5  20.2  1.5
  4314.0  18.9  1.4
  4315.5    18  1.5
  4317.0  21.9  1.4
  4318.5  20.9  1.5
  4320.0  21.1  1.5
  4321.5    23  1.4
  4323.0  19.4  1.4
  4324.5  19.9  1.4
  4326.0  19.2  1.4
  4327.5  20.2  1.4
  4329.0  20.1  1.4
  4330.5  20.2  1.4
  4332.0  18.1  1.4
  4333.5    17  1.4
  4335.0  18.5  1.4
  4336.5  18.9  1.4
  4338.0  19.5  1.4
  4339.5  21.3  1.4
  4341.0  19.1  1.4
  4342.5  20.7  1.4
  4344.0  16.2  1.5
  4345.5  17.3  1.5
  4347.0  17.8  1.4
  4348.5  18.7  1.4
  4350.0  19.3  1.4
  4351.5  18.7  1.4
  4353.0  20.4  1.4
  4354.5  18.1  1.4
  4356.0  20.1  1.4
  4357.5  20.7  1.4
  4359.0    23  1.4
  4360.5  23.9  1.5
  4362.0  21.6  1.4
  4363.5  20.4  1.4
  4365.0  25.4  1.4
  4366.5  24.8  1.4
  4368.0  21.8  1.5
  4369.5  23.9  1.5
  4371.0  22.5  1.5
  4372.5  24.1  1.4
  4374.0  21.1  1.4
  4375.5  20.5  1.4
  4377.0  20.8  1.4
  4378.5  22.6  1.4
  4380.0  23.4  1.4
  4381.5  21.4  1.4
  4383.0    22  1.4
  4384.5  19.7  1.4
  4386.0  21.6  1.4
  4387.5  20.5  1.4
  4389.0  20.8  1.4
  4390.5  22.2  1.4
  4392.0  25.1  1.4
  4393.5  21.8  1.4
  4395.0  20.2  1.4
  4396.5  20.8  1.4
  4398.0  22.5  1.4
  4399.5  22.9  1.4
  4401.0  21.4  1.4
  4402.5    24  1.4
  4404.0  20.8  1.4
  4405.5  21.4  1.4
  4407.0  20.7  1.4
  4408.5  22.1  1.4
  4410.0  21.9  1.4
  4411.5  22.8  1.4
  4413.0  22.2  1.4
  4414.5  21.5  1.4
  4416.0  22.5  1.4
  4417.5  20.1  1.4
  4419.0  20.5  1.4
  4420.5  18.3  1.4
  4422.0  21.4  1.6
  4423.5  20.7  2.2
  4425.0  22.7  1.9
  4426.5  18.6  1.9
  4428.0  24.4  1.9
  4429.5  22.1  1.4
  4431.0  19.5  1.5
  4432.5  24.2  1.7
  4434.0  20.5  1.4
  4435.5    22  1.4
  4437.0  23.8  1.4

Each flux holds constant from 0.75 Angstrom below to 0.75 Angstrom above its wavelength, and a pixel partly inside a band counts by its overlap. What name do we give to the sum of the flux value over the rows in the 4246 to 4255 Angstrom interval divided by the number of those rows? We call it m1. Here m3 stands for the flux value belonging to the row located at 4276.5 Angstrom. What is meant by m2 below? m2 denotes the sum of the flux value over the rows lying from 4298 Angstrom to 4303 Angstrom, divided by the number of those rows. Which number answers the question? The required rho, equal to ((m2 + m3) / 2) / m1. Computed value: 0.81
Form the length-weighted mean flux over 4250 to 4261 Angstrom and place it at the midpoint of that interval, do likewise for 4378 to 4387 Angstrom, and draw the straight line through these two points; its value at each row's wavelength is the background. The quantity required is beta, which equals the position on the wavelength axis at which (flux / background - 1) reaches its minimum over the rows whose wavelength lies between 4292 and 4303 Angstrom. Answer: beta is 4300.5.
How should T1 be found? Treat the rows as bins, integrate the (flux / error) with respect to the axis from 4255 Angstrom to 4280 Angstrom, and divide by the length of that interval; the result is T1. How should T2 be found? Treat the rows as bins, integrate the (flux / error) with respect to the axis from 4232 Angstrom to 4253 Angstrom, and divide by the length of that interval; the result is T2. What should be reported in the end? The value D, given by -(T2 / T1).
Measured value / -0.95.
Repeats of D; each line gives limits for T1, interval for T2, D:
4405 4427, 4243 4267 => -0.98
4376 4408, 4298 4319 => -0.86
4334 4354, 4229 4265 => -1.01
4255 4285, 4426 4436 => -0.97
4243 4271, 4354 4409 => -1.11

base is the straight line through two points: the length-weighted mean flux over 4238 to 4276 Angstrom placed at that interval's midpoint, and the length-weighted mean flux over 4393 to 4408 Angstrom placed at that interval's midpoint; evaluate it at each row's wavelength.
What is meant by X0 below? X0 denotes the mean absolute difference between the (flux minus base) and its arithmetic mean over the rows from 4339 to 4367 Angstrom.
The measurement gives 1.9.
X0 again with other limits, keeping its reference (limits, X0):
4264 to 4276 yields 1.2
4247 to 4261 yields 1.8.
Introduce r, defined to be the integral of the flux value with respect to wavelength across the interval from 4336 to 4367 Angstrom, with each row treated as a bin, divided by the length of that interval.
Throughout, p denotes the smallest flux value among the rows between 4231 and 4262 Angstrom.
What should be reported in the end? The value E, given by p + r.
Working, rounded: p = 19.2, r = 20.3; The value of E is 39.5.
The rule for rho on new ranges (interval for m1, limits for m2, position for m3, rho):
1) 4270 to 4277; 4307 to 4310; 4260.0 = 0.91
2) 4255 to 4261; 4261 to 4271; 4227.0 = 1.01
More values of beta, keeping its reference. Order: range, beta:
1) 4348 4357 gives 4354.5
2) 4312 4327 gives 4315.5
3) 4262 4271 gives 4263.0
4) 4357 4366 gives 4363.5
